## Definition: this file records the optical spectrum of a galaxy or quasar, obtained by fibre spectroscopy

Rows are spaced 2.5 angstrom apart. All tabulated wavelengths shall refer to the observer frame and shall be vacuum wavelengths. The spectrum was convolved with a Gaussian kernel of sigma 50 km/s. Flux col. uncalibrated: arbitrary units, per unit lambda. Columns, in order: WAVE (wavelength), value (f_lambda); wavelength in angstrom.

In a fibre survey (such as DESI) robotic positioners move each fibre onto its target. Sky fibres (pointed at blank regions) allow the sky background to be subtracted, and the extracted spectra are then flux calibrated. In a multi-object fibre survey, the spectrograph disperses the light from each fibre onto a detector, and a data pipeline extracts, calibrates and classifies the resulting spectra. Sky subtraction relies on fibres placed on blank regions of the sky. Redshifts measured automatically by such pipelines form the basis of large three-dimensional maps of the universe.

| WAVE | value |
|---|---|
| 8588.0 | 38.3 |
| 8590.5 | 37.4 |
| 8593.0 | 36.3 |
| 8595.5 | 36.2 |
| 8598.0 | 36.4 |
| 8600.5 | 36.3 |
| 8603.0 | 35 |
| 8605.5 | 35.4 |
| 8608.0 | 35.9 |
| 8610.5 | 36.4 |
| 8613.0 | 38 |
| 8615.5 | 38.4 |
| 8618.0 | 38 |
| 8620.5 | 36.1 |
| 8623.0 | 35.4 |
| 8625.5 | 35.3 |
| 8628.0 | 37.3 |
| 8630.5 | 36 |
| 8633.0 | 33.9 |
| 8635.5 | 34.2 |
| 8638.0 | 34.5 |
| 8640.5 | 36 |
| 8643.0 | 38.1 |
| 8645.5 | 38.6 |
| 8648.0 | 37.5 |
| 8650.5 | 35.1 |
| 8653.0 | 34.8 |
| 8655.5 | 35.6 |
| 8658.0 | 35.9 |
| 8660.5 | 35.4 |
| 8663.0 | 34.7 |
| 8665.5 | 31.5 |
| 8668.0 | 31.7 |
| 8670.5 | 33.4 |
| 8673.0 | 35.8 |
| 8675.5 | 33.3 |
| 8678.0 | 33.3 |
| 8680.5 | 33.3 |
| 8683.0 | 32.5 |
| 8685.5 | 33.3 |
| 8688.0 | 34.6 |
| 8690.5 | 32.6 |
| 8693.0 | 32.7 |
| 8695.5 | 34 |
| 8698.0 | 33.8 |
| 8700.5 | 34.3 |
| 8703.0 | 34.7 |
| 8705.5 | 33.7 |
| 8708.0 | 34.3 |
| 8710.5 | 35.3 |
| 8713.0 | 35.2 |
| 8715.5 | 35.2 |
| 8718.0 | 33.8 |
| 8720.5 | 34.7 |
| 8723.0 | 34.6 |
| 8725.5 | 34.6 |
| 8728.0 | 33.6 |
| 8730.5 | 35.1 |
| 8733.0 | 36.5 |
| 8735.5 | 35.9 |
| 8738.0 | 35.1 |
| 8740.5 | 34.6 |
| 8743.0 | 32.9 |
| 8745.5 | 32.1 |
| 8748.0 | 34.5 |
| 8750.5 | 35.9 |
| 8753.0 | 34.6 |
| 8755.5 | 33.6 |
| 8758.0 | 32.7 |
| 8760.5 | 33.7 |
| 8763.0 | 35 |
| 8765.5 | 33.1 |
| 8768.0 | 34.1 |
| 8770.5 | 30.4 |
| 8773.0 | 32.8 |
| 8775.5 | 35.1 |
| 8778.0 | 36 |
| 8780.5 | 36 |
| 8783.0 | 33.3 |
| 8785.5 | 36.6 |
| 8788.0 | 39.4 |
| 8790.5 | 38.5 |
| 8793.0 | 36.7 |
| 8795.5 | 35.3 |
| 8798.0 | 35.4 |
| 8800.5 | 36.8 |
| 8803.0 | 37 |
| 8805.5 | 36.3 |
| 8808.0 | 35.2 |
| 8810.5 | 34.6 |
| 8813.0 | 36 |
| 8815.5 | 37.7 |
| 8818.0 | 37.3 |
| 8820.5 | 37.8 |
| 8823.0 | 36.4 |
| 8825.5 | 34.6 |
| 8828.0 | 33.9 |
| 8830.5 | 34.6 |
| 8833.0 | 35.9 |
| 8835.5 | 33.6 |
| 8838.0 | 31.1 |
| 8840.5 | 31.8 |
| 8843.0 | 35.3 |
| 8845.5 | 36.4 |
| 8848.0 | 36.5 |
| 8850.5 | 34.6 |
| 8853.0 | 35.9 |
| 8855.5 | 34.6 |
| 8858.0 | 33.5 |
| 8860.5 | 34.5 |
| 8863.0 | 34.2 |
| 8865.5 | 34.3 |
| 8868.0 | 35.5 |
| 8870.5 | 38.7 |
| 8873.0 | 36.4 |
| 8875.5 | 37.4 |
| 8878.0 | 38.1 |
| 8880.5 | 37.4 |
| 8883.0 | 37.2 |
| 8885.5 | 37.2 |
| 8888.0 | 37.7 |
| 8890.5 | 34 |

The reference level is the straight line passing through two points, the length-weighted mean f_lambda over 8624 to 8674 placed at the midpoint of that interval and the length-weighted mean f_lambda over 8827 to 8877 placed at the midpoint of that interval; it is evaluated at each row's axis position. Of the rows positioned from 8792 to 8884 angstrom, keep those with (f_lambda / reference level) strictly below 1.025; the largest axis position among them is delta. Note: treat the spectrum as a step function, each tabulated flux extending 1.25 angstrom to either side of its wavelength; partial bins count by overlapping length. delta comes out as 8868.0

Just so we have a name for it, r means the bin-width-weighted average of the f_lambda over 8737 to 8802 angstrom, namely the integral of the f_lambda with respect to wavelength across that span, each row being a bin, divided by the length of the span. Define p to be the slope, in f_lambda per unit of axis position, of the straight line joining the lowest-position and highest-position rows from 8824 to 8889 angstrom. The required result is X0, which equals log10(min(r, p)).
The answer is -1.30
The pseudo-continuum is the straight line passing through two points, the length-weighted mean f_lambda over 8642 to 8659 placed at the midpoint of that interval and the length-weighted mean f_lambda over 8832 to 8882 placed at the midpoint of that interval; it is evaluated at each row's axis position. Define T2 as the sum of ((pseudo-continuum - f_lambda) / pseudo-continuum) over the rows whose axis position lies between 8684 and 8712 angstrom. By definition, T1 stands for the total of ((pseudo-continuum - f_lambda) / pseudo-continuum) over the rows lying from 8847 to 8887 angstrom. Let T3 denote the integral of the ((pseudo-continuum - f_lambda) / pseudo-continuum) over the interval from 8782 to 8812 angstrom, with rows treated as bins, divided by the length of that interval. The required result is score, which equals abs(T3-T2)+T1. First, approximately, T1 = -0.35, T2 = 0.7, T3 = -0.02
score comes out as 0.36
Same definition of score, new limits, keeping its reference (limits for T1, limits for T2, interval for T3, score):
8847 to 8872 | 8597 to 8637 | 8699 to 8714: 0.22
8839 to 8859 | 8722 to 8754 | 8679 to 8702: 0.53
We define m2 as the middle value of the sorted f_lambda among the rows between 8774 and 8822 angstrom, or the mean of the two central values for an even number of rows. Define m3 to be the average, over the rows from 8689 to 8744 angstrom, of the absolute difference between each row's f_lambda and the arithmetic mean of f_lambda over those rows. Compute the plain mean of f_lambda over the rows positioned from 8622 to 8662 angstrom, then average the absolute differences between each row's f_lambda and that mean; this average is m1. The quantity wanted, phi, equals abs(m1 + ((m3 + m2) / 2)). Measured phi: 19.6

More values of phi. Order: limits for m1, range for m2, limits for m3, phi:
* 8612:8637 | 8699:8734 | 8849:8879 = 19.3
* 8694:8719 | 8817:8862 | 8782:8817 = 18.4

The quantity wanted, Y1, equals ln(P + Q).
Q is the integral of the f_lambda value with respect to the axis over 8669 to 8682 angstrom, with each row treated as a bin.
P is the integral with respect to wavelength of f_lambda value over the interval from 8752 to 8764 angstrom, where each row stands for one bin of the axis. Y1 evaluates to 6.74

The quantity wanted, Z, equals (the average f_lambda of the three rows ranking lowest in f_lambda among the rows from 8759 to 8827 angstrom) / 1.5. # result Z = 21.4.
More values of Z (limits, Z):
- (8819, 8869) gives 21.4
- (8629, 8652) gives 22.8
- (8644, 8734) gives 21.3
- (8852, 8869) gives 22.7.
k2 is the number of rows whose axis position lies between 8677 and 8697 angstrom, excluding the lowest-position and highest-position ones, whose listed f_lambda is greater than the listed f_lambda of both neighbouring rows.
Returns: 1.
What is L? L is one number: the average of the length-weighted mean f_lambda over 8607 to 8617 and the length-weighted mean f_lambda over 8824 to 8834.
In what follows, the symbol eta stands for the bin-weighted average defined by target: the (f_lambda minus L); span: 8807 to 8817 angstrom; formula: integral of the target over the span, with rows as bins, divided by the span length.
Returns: -0.1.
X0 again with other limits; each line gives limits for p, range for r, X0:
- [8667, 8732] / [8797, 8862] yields -1.26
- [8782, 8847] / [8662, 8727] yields -1.30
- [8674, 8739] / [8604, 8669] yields -1.54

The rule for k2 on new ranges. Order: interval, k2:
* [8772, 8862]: 7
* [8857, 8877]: 2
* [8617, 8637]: 1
